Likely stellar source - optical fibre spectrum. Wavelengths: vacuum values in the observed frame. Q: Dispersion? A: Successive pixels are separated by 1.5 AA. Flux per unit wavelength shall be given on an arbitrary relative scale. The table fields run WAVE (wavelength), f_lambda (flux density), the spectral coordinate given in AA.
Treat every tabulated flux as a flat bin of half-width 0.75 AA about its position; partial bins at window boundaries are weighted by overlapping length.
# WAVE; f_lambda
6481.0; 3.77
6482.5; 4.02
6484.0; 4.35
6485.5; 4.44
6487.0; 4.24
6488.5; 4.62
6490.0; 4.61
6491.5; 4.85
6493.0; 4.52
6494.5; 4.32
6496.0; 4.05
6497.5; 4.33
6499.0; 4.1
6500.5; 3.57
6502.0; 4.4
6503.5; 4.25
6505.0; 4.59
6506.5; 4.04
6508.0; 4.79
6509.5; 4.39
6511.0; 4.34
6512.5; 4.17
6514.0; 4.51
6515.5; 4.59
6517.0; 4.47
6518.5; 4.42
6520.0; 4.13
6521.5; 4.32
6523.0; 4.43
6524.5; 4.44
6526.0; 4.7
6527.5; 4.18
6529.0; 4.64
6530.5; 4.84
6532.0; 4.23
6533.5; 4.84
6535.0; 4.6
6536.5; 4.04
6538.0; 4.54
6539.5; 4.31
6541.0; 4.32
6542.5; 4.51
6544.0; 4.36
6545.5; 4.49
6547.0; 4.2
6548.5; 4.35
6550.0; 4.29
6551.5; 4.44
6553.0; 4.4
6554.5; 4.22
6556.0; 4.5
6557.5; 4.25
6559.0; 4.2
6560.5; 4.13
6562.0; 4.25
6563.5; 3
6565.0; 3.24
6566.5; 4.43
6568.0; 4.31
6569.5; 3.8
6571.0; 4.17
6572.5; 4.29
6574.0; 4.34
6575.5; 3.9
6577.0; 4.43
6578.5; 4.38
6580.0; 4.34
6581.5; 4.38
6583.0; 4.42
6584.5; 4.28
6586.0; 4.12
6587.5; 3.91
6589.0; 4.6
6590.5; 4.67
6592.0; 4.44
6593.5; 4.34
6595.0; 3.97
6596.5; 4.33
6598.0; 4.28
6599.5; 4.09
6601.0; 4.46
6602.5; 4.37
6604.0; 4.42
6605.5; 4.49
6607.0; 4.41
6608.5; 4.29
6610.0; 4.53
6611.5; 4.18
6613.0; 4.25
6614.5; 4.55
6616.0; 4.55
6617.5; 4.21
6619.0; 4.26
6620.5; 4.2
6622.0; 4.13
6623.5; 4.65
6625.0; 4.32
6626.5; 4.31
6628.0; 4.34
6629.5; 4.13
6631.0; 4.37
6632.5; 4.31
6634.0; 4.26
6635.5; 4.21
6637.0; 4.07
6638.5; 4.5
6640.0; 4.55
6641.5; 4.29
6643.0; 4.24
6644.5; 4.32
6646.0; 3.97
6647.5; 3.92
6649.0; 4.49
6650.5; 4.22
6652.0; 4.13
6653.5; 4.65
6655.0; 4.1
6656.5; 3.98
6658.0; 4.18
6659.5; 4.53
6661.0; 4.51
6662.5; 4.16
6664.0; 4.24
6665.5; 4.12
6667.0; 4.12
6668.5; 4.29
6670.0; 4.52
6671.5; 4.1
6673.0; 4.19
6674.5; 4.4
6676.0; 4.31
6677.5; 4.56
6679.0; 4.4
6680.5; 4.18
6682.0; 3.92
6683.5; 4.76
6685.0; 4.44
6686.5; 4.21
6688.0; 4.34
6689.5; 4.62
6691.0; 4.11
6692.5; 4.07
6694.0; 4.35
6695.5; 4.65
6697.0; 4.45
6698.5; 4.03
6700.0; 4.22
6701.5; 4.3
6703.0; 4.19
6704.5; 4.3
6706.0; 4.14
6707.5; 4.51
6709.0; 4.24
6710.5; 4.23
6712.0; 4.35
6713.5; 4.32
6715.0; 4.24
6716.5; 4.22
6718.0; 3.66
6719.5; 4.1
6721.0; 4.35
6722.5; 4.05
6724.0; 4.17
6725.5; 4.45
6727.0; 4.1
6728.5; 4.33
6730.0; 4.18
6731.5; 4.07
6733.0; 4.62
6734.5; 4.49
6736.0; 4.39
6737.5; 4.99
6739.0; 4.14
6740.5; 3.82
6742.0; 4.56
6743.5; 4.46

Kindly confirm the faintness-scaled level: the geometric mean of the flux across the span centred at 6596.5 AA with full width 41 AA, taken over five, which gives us 0.869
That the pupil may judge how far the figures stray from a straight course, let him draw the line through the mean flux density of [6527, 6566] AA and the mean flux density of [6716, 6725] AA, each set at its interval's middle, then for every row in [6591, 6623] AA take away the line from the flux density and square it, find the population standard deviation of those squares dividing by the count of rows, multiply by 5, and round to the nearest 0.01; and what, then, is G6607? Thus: 0.19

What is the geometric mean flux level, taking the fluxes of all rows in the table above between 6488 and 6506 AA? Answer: 4.34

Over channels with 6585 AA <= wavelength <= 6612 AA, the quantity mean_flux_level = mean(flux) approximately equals 4.33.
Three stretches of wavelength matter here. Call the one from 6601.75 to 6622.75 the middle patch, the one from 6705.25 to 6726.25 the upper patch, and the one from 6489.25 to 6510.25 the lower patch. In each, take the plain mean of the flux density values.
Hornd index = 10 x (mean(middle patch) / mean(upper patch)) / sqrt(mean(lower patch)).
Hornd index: 4.95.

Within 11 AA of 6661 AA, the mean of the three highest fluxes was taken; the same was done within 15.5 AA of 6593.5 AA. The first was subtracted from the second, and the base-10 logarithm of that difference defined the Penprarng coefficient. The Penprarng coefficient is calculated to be -1.7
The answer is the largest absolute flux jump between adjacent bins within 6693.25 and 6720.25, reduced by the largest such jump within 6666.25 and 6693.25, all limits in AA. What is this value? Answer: -0.28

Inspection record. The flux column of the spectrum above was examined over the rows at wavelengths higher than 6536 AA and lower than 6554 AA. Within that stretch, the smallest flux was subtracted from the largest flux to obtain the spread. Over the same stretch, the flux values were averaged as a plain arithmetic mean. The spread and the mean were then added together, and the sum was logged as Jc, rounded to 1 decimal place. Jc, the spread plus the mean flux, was 4.9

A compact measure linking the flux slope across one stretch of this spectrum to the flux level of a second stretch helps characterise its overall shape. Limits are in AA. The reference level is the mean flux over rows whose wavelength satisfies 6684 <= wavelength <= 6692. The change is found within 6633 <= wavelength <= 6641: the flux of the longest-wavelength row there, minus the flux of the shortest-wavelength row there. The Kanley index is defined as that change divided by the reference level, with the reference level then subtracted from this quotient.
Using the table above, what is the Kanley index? -4.28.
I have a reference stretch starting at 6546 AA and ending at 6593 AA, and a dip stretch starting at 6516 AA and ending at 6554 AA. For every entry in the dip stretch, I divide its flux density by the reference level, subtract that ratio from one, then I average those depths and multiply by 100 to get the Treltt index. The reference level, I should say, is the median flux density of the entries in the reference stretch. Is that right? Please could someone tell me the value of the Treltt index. -3.0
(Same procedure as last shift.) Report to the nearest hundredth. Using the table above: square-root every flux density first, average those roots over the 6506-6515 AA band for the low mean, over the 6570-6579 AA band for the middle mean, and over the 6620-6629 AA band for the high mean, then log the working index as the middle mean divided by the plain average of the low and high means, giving 0.99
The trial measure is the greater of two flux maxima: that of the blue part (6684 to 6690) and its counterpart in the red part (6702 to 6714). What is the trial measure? 4.62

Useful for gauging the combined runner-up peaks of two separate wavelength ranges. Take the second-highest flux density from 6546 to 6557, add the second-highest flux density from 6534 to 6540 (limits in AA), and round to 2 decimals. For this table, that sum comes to 8.98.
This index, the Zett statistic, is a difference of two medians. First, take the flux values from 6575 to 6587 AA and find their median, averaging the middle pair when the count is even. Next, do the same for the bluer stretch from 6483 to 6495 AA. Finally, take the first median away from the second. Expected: 0.12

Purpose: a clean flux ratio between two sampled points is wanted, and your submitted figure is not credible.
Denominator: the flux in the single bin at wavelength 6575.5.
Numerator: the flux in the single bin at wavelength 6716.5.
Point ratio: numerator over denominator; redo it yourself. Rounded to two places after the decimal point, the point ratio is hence 1.08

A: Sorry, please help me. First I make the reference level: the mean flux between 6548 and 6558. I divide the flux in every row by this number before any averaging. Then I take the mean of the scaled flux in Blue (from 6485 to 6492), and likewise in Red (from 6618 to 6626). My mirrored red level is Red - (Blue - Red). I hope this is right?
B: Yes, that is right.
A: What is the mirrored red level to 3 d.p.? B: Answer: 0.936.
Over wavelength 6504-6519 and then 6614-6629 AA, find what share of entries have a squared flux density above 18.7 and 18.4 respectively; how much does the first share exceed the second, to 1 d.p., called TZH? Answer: 0.2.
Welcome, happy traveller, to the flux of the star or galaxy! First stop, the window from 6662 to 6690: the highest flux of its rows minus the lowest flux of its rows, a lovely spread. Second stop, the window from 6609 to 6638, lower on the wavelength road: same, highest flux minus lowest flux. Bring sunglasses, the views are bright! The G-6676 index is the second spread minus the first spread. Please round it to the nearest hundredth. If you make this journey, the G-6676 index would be -0.26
